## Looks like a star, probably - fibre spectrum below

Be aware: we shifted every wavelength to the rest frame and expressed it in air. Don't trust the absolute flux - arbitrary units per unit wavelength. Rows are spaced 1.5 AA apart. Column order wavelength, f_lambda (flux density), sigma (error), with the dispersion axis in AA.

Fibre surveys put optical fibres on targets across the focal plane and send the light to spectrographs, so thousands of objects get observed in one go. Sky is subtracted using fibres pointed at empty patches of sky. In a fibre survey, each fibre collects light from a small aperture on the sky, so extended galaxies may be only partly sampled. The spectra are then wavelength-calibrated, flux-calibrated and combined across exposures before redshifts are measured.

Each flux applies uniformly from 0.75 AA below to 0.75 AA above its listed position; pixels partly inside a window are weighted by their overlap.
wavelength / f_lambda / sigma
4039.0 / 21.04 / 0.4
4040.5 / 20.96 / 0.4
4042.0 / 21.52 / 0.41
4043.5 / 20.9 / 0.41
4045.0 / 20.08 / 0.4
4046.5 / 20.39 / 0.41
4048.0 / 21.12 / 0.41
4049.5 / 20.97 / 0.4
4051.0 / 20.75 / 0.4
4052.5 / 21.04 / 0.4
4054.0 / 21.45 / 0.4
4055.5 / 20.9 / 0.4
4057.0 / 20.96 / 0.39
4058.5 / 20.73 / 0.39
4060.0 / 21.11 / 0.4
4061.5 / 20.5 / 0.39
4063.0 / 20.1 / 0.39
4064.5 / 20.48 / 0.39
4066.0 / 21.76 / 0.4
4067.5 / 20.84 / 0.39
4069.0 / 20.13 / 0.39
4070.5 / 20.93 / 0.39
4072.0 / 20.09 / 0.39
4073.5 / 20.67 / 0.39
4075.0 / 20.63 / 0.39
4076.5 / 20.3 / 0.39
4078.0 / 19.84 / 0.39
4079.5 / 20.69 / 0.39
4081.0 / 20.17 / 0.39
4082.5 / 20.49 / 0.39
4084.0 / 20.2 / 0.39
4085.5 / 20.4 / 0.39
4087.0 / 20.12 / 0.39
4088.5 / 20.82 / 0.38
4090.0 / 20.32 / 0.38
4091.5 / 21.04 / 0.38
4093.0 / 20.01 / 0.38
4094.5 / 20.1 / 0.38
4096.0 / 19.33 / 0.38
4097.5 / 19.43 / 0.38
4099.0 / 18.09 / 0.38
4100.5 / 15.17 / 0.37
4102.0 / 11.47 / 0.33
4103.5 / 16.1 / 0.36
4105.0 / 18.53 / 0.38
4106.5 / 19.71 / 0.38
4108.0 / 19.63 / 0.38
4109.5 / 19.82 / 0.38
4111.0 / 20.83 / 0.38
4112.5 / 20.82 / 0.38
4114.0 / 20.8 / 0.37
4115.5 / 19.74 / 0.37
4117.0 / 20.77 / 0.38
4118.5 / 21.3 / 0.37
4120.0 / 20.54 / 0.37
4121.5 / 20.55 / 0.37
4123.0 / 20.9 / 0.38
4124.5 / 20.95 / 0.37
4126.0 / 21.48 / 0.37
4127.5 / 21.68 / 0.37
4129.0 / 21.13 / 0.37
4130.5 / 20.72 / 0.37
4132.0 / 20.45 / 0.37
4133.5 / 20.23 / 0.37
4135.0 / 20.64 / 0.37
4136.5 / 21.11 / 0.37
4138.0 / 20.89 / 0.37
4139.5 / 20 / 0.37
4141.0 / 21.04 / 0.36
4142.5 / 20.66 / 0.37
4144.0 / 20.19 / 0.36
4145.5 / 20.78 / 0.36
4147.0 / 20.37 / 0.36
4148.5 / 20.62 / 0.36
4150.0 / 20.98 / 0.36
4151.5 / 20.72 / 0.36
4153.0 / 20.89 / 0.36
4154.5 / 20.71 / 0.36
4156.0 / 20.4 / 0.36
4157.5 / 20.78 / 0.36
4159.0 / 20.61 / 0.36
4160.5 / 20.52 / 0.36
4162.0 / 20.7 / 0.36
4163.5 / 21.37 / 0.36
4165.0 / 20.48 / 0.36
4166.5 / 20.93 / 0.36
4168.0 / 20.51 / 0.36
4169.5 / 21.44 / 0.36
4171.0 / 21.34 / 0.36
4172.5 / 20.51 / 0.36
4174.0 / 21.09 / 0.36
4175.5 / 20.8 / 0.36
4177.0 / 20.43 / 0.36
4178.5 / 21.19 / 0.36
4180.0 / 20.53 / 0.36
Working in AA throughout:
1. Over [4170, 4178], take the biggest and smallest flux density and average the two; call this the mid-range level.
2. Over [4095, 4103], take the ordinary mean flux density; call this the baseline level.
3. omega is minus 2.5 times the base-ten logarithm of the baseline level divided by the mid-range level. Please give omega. 0.24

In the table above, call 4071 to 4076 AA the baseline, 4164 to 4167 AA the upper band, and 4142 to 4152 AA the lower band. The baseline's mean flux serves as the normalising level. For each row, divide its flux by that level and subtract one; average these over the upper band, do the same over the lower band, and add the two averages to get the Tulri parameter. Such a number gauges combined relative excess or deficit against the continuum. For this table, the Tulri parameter 0.019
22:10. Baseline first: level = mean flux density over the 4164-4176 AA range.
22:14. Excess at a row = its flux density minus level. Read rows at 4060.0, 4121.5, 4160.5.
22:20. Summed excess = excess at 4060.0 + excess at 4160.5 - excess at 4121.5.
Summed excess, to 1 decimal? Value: 0.2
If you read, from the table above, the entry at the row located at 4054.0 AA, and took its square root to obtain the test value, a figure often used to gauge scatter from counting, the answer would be 4.63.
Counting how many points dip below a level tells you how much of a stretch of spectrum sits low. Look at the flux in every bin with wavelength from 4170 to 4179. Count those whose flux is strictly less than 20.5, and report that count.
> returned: 1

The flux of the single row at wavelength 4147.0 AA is 20.37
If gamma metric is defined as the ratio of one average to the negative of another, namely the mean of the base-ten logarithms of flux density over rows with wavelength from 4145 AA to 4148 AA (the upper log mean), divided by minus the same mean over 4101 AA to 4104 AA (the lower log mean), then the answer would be -1.16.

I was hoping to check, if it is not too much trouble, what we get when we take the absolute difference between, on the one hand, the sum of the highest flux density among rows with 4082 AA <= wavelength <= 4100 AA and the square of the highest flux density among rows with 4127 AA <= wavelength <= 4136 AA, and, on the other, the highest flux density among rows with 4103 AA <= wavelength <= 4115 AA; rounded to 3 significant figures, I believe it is 470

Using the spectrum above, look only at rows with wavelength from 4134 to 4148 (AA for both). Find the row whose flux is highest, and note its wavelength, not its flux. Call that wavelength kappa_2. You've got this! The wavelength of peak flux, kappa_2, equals 4136.5 AA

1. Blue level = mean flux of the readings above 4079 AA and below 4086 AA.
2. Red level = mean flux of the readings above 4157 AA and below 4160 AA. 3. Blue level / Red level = 0.99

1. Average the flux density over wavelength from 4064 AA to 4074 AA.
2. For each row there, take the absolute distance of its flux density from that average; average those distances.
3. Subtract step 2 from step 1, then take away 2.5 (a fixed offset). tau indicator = 17.8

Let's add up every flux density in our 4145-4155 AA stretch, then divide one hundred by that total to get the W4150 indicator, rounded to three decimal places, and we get 0.689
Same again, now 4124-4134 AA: 0.682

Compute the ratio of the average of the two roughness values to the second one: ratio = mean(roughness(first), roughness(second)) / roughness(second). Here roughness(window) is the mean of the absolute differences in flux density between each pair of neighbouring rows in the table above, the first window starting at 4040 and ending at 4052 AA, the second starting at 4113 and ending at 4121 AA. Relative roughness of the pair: 0.8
